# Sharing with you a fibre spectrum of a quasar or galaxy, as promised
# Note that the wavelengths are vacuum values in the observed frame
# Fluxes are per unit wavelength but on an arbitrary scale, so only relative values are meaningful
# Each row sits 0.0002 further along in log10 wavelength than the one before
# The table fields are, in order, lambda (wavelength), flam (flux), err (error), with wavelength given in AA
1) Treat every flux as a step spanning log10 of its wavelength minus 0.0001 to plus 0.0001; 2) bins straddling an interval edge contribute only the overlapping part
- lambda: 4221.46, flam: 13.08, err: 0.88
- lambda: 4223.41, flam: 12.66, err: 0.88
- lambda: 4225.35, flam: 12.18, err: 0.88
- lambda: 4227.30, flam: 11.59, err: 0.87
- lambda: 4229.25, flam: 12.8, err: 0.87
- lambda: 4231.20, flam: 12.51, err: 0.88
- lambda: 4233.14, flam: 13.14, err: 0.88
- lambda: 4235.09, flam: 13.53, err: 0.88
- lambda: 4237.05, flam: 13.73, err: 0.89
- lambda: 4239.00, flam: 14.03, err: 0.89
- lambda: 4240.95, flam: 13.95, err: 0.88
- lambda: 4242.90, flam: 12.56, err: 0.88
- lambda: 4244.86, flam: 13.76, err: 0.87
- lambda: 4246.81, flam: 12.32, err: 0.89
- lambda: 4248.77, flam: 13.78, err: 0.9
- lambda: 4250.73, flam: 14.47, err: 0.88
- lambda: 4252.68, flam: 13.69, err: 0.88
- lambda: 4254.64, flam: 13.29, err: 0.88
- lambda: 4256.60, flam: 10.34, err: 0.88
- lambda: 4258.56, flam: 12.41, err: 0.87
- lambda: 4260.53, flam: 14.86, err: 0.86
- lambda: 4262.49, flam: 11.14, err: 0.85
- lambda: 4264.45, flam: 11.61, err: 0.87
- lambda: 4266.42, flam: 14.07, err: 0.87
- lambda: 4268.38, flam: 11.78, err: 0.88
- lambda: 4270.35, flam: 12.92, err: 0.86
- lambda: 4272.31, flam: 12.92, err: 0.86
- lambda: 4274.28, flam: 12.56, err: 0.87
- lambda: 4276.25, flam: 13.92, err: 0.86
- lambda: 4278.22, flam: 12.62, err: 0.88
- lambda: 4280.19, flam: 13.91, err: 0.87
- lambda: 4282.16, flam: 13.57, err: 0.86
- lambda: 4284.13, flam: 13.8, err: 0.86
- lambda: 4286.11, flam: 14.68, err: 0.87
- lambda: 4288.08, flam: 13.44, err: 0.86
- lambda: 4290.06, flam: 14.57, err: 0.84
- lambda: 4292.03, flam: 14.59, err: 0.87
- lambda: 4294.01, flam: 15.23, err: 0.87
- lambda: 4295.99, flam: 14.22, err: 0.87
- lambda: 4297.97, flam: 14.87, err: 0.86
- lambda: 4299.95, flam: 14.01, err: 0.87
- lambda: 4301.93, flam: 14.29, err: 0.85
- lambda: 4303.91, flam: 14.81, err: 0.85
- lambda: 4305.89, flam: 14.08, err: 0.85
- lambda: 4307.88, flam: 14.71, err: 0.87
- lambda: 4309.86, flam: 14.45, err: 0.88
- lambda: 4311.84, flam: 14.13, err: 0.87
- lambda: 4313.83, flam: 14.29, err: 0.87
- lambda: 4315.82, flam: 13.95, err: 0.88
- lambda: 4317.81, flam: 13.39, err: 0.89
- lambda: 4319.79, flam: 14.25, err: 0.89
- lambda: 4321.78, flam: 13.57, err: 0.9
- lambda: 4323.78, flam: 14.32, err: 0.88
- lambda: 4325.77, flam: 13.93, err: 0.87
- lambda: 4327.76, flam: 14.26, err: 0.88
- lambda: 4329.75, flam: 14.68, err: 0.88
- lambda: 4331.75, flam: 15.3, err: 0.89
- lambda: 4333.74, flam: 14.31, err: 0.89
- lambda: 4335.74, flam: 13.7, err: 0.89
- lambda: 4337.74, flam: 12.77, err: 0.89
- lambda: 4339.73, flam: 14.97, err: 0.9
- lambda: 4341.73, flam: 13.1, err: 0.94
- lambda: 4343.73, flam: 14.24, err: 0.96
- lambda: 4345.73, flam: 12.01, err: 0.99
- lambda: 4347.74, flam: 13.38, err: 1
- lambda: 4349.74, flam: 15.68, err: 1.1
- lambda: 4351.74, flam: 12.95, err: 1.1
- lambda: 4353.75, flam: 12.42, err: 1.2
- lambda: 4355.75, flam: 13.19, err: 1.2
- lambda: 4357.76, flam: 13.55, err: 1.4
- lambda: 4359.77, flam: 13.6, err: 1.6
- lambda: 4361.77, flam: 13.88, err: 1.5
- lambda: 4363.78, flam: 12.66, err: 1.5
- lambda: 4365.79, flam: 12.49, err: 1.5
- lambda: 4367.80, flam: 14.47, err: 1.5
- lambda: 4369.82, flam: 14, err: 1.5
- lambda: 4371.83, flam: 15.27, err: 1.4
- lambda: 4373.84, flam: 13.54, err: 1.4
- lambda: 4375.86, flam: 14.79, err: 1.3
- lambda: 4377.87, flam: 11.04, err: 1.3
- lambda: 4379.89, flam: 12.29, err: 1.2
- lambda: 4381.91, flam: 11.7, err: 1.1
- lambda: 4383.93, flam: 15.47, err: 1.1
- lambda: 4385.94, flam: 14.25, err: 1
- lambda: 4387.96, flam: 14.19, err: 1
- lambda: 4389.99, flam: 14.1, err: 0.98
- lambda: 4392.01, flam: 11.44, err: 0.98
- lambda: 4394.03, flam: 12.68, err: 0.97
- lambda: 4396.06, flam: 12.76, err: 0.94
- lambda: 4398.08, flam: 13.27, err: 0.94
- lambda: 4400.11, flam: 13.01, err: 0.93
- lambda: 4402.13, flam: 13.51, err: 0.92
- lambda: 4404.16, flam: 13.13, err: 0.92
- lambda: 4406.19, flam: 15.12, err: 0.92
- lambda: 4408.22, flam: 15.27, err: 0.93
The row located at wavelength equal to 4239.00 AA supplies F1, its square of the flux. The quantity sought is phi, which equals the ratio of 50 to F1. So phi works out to 0.254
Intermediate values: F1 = 197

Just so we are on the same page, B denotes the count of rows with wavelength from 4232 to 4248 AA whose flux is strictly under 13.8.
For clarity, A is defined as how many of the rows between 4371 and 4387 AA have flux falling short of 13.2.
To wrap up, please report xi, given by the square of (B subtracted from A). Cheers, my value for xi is 9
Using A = 3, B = 6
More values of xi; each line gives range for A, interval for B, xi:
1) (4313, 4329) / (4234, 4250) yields 36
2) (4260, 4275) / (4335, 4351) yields 1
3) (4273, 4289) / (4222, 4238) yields 36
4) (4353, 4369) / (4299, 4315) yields 16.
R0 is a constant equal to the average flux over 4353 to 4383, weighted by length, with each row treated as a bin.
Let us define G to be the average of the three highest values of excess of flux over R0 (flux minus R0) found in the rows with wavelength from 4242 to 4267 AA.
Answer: 1.20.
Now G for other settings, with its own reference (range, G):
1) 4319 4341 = 1.71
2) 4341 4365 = 1.33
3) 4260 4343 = 1.90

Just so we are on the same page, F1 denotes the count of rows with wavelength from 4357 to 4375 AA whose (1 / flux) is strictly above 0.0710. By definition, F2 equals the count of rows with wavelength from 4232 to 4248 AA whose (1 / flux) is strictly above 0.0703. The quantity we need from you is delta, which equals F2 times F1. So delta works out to 56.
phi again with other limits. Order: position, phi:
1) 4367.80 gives 0.239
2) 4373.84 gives 0.273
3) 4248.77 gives 0.263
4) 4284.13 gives 0.263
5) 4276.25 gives 0.258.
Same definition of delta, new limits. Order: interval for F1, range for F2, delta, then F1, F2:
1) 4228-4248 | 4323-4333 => 10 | 10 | 1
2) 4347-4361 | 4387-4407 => 54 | 6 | 9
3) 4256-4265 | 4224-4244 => 40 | 4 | 10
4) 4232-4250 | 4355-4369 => 54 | 9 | 6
